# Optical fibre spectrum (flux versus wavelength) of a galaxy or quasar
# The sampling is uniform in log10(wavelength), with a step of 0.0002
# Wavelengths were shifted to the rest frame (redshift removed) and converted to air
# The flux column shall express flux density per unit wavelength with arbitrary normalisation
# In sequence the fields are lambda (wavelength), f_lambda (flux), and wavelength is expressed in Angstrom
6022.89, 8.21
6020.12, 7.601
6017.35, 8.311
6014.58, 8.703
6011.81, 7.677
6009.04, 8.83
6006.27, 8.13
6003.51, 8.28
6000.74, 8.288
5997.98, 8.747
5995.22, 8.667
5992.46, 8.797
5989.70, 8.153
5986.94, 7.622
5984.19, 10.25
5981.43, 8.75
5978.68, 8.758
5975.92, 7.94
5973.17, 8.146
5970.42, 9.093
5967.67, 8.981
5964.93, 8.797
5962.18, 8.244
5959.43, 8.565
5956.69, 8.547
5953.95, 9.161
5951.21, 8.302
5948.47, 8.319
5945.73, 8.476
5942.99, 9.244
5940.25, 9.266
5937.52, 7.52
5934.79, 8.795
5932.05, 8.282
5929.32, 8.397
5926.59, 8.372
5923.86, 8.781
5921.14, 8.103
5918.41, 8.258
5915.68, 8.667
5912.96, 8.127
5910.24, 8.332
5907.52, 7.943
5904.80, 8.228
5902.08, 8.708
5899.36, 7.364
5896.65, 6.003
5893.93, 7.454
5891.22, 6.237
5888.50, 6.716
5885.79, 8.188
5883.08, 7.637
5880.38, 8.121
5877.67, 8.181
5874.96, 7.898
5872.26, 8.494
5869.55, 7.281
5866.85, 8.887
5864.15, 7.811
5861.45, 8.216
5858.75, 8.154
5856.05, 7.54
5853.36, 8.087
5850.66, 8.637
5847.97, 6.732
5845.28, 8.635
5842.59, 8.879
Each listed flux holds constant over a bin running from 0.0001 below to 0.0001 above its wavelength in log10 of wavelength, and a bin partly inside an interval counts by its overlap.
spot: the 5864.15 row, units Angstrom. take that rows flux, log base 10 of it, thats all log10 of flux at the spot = 0.893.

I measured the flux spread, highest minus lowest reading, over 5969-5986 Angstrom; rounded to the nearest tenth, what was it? 2.3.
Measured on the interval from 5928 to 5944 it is 1.7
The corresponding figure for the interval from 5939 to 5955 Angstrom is 1.0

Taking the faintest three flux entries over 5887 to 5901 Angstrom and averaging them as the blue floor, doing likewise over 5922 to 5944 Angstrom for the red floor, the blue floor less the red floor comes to -1.7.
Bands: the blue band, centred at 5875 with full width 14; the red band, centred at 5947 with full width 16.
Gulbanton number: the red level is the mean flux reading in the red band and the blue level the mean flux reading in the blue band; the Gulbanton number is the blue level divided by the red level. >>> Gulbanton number 0.91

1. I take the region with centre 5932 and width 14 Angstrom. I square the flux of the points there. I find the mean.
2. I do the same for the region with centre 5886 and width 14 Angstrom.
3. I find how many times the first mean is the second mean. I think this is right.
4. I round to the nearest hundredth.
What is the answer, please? 1.25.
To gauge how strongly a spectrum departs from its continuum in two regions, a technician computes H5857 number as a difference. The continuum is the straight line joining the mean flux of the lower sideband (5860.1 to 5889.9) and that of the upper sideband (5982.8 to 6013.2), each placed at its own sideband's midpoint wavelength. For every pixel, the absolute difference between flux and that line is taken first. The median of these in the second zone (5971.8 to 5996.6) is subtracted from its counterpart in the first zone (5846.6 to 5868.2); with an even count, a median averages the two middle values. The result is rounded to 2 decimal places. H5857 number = 0.00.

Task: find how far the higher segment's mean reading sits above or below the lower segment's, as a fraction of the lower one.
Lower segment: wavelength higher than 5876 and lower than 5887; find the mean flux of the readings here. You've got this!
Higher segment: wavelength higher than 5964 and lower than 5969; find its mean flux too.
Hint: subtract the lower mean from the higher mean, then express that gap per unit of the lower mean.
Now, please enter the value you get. 0.11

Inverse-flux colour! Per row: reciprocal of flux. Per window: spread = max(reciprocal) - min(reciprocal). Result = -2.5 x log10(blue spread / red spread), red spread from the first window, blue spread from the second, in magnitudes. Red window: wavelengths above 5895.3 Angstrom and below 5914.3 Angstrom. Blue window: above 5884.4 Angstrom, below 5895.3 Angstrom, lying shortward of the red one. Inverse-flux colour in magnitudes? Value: 0.3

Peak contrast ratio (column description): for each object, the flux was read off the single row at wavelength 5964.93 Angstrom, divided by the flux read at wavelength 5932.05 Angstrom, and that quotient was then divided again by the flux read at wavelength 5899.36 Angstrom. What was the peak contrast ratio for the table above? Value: 0.144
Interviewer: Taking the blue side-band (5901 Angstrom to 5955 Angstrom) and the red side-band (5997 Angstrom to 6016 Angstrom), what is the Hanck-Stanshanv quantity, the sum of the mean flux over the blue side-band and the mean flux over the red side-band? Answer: 16.8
